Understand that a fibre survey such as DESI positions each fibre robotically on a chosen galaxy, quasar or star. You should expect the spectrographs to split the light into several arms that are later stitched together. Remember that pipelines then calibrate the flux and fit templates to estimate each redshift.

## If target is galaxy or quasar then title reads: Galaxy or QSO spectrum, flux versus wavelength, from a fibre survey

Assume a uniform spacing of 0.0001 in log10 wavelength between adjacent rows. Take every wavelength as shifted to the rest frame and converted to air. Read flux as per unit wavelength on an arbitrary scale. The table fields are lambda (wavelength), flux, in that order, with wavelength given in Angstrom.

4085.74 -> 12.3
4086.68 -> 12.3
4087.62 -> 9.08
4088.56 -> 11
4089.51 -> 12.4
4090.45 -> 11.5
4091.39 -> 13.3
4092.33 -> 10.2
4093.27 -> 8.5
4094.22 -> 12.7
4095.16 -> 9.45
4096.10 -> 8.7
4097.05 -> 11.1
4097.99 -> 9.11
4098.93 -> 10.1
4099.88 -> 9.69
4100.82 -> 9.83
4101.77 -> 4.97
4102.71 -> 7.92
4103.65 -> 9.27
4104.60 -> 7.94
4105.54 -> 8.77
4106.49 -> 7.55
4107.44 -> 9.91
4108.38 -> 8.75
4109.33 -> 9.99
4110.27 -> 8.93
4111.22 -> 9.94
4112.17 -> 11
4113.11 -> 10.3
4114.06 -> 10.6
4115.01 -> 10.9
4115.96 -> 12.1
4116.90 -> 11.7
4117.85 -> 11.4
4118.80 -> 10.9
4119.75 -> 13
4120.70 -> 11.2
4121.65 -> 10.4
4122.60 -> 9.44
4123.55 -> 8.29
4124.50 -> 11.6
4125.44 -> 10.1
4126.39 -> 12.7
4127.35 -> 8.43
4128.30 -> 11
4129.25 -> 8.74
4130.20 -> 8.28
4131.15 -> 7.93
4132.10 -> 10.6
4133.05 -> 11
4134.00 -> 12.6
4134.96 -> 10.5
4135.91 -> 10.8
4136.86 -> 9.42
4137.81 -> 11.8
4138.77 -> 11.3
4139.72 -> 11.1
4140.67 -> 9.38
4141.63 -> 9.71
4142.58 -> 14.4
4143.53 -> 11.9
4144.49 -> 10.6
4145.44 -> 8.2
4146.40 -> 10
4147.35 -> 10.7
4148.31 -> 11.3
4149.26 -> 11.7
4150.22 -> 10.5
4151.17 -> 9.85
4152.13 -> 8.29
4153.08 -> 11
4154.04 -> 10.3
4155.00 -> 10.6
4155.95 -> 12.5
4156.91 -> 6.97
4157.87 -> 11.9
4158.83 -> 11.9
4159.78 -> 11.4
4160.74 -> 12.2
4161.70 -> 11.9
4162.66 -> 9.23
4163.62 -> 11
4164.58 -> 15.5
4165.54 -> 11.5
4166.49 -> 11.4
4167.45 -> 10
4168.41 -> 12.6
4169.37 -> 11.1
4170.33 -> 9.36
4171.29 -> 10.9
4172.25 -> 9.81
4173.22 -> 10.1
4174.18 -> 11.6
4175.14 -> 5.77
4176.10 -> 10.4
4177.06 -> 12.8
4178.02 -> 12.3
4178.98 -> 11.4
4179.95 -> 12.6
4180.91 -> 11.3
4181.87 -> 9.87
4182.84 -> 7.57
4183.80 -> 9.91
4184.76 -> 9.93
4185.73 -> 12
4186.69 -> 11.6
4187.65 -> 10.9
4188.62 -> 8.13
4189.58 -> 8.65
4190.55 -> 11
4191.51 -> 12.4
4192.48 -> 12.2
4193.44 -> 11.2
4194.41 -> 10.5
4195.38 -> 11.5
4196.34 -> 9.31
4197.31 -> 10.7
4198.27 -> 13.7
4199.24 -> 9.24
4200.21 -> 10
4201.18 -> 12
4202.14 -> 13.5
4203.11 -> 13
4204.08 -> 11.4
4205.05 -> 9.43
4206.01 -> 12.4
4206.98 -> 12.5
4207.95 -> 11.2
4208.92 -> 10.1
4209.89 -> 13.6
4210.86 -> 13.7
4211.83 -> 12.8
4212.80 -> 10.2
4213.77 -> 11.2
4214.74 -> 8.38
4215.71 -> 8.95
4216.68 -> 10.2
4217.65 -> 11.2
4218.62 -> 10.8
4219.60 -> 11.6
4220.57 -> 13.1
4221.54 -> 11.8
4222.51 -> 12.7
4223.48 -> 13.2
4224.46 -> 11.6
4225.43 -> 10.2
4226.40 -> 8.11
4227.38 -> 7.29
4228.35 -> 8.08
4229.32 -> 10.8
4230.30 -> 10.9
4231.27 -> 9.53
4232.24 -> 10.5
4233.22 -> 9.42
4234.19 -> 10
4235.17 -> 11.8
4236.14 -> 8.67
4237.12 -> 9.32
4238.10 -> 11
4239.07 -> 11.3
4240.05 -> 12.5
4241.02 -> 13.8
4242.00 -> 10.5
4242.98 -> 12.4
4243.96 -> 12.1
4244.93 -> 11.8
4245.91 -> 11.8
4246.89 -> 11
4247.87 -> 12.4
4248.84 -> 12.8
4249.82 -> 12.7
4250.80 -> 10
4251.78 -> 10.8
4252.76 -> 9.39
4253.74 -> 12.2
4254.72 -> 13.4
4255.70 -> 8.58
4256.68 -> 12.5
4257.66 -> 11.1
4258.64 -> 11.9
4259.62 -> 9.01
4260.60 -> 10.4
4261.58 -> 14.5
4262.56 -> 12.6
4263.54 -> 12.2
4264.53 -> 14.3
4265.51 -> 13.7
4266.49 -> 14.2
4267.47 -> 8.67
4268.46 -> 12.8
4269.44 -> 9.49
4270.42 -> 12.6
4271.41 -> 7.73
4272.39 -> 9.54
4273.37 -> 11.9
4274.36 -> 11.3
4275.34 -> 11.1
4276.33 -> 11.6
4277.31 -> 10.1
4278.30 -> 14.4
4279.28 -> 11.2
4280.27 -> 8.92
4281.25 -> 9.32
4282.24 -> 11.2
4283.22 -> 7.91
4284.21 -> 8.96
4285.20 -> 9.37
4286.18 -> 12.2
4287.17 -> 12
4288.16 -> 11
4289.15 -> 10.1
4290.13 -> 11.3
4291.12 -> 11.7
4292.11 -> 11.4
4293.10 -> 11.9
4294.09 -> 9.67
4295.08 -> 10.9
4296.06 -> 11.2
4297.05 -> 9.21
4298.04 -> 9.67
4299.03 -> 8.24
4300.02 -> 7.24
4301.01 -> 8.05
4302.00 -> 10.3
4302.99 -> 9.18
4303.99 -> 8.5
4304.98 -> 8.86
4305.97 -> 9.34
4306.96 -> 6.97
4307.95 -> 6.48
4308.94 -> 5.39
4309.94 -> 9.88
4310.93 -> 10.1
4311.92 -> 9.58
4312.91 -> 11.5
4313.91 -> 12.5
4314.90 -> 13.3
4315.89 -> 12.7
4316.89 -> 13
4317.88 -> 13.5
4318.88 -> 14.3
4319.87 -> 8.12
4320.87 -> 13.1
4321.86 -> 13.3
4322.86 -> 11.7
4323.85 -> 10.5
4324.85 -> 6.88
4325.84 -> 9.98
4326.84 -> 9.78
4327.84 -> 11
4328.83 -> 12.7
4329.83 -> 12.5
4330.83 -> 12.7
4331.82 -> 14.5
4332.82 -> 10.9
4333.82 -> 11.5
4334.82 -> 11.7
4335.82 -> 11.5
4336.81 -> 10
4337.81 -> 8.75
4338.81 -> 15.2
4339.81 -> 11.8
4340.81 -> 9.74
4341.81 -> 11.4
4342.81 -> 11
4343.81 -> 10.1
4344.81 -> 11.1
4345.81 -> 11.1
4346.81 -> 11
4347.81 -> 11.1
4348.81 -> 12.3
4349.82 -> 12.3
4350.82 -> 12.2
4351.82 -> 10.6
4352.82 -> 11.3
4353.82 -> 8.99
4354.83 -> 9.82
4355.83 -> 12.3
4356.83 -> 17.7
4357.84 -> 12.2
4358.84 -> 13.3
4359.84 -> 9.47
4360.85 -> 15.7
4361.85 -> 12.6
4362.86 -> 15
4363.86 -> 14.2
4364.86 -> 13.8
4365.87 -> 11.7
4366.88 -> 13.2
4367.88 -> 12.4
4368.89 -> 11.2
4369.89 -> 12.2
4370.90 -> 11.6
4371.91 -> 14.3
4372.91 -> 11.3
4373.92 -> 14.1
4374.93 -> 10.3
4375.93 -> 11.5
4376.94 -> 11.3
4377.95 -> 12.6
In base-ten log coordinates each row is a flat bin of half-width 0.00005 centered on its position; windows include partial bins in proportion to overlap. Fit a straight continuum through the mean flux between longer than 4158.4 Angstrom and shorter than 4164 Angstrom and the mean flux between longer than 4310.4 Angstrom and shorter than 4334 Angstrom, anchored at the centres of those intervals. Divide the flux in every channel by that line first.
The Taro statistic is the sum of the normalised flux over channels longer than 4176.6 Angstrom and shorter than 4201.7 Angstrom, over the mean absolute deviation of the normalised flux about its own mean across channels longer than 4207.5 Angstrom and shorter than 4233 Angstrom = 208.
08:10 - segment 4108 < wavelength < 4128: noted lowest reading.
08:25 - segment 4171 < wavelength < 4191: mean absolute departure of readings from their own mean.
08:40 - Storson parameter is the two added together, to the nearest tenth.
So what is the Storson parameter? 9.6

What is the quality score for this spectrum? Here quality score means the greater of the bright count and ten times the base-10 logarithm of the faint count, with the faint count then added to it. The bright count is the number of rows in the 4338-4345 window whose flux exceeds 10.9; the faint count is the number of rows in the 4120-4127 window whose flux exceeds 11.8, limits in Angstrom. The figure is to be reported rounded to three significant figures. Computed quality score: 6.00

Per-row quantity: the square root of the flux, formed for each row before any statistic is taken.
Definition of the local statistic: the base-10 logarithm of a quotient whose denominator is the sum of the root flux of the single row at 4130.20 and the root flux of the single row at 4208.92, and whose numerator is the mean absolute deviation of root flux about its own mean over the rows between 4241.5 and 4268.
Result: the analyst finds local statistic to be -1.49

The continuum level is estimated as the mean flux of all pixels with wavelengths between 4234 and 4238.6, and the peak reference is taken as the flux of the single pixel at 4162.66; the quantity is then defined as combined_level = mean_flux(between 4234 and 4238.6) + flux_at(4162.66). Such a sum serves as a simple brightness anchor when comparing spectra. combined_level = 19.4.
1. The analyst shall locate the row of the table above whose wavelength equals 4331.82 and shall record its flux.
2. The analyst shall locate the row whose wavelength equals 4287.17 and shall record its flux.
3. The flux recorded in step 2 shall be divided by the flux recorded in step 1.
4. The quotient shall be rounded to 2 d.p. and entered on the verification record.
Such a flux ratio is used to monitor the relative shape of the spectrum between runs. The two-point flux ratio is 0.83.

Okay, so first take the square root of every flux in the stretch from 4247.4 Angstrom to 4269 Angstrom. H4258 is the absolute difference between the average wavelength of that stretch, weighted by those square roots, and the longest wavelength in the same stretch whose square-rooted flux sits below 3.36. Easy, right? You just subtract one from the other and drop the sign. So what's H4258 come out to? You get 9.2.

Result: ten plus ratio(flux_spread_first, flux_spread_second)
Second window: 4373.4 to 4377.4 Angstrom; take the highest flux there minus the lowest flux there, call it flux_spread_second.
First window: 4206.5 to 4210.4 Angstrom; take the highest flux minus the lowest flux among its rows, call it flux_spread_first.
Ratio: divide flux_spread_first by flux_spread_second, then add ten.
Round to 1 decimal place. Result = 10.9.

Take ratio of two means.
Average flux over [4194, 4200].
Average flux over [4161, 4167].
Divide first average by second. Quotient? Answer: 0.92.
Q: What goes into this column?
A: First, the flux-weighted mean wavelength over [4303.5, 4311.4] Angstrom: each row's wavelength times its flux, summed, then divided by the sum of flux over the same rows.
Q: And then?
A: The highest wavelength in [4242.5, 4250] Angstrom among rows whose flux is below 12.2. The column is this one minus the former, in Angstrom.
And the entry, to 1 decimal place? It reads -60.6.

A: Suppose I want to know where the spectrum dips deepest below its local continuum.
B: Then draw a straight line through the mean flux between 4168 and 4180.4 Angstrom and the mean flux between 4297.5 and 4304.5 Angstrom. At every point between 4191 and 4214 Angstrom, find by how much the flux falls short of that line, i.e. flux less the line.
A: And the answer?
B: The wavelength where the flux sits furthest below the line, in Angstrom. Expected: 4199.24 Angstrom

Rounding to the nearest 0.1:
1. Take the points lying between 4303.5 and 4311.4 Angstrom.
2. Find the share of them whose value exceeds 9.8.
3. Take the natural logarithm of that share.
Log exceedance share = -1.4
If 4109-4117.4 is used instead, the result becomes -0.1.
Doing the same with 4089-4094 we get -0.2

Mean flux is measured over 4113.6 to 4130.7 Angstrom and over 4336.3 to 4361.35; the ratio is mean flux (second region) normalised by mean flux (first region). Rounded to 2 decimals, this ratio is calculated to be 1.10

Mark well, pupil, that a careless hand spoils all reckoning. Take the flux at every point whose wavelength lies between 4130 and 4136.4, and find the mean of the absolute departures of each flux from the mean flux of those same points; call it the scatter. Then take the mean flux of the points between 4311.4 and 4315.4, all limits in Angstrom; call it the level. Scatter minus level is -10.5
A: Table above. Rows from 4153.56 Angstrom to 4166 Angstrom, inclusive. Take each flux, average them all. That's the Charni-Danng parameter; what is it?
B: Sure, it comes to 11.3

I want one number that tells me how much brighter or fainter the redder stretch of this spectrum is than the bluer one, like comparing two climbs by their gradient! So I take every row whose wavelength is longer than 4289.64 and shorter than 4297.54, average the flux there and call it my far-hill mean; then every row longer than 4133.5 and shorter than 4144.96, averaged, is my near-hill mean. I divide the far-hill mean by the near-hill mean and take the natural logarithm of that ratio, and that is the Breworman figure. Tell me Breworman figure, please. -0.02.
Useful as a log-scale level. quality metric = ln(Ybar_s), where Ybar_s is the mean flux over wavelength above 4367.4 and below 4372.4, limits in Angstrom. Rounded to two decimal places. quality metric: 2.51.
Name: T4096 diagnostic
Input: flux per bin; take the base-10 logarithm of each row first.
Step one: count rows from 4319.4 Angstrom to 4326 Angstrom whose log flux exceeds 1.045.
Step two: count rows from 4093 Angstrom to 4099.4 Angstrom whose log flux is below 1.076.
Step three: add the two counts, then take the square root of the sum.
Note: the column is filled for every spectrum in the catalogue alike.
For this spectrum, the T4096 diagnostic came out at 3.00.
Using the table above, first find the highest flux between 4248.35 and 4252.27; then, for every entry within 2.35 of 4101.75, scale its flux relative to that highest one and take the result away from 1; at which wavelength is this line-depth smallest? 4100.82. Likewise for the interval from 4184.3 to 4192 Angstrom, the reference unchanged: 4191.51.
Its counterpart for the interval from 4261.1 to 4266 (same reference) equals 4261.58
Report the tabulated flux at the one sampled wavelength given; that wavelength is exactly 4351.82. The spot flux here 10.6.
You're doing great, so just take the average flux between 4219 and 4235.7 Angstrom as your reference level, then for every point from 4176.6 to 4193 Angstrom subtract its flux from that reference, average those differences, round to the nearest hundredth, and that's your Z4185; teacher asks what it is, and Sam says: -0.23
